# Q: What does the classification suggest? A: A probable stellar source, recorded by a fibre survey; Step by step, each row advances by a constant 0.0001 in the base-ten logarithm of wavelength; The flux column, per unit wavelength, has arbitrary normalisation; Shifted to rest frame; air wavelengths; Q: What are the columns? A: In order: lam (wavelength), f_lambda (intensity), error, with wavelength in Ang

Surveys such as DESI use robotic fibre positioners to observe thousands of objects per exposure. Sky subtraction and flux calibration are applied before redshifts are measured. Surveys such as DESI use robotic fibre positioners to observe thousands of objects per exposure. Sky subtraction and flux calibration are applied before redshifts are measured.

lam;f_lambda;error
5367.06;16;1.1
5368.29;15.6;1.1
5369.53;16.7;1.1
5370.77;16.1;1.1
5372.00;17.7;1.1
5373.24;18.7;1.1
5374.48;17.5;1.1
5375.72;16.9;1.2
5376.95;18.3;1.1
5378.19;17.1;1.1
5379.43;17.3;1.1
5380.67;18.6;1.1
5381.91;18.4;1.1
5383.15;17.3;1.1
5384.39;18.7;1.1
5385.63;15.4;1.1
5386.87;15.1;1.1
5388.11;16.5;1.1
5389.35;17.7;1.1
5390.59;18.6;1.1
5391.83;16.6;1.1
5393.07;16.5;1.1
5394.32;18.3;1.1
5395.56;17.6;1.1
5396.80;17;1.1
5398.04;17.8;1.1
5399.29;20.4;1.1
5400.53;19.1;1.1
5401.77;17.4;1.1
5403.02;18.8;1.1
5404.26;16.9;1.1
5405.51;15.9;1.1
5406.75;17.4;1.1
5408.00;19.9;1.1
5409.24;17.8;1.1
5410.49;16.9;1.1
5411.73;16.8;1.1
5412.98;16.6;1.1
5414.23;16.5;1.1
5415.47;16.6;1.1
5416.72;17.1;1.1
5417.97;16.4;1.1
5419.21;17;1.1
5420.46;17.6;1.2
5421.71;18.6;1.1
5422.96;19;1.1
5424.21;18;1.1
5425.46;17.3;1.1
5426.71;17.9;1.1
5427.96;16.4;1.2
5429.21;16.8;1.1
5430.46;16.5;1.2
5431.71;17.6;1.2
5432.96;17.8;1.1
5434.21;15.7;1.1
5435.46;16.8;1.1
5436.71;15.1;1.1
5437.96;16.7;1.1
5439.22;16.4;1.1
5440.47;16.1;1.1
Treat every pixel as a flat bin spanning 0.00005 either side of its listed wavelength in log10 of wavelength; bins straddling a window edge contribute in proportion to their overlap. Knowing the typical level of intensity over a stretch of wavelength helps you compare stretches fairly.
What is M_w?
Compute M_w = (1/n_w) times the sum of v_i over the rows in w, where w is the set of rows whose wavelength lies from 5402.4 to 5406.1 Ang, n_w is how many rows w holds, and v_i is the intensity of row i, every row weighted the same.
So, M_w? 17.2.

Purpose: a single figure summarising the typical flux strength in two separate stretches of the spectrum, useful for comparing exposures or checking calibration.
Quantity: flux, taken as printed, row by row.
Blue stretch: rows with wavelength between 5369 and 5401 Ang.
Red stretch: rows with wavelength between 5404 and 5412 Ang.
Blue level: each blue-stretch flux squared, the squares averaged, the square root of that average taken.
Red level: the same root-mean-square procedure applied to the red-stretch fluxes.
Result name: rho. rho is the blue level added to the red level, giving 35.0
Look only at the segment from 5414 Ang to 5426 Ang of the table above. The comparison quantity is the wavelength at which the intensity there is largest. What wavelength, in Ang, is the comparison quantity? 5422.96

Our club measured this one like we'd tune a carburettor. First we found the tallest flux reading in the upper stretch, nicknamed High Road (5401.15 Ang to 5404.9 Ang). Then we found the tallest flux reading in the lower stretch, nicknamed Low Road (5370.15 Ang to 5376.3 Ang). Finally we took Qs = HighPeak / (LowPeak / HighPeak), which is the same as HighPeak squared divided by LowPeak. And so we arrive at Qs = 18.90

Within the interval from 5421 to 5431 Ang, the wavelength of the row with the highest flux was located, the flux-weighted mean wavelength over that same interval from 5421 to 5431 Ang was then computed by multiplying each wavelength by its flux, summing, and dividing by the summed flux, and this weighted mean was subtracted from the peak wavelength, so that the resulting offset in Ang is -3.0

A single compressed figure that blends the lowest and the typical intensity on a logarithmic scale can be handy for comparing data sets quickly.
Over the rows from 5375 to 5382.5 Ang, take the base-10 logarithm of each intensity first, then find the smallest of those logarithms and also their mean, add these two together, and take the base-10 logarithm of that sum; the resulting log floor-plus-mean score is 0.394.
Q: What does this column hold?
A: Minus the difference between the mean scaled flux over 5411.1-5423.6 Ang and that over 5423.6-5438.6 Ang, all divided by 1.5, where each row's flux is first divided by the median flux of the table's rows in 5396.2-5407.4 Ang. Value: -0.013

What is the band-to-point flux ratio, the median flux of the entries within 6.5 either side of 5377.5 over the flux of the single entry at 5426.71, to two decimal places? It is 0.98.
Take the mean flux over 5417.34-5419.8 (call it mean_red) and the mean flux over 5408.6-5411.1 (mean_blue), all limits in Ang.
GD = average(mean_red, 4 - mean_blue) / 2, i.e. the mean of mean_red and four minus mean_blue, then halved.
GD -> 0.84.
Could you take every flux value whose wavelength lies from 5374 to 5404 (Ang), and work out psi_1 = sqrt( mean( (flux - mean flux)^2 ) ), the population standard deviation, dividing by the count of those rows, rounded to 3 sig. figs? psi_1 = 1.16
